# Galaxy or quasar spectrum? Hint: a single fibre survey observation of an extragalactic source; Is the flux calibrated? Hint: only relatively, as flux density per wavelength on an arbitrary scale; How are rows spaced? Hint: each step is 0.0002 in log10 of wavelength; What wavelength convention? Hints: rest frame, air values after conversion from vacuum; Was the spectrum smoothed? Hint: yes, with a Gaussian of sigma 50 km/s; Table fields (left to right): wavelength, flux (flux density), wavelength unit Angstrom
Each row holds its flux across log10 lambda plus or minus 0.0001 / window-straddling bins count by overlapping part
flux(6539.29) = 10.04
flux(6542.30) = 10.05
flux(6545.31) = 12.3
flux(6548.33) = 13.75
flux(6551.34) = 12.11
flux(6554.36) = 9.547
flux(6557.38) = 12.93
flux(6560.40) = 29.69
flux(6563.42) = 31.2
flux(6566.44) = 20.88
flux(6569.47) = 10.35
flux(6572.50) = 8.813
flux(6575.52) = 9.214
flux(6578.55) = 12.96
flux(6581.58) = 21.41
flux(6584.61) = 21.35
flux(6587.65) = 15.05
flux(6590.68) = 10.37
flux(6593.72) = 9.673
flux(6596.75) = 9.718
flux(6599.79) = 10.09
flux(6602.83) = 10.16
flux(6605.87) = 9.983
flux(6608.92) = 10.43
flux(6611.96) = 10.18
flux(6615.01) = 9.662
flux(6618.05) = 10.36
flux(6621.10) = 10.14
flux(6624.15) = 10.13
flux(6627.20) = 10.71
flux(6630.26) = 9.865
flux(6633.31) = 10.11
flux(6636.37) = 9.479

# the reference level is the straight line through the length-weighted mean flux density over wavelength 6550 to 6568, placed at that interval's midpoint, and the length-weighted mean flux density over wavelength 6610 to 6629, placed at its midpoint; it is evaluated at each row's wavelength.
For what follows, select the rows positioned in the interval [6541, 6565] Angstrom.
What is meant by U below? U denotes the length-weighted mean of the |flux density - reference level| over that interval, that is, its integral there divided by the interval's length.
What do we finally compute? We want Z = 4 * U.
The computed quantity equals 38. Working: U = 9.6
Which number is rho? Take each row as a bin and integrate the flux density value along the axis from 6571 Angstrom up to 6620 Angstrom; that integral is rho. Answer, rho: 579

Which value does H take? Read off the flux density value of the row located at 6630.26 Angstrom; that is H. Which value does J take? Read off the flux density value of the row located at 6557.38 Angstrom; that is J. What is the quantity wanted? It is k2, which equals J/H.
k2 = 1.31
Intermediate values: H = 9.865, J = 12.93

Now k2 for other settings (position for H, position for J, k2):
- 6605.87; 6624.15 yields 1.01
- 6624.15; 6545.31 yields 1.21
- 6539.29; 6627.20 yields 1.07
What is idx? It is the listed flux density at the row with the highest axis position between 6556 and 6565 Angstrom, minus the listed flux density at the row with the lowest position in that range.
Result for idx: 18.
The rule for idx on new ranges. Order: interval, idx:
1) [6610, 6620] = 0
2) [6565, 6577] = -12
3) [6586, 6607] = -5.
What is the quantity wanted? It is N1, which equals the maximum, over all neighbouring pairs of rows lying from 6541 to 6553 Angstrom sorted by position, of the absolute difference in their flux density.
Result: 2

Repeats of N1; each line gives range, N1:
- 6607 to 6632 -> 1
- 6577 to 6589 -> 8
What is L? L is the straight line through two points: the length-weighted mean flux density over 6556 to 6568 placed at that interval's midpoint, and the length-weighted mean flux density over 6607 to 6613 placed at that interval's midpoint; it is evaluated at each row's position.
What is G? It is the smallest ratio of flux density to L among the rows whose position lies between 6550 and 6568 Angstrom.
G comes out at 0.4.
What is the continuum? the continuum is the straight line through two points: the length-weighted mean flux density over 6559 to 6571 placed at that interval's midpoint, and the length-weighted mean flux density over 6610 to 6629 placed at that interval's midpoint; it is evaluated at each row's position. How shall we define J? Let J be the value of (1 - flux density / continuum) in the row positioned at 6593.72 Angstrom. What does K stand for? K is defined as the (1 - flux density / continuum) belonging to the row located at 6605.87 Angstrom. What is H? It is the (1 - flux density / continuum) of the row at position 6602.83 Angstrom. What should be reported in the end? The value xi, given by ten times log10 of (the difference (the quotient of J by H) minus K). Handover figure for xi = 1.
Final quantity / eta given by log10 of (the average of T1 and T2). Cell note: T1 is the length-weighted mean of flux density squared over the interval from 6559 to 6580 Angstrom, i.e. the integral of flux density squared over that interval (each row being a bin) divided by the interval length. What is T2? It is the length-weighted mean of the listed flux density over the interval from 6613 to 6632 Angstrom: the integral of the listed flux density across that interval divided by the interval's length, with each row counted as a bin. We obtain 2.3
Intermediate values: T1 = 388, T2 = 10.1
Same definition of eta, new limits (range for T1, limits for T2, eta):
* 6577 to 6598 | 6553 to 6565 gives 2.1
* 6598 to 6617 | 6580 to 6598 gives 1.8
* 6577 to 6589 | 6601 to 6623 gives 2.2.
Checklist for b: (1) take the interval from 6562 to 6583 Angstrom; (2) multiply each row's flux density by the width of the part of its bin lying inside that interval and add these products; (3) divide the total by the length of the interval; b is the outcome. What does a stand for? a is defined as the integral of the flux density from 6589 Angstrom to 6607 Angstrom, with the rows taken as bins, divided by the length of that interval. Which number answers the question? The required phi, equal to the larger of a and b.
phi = 16.3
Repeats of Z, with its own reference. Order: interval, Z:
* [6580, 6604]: 15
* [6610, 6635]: 4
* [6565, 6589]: 21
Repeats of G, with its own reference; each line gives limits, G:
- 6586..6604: 0.7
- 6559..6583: 0.4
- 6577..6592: 0.7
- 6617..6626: 1.3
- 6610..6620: 1.0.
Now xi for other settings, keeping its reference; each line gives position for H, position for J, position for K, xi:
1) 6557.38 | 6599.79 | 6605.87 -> -4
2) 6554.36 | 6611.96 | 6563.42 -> -2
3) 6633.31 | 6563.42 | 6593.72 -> -5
